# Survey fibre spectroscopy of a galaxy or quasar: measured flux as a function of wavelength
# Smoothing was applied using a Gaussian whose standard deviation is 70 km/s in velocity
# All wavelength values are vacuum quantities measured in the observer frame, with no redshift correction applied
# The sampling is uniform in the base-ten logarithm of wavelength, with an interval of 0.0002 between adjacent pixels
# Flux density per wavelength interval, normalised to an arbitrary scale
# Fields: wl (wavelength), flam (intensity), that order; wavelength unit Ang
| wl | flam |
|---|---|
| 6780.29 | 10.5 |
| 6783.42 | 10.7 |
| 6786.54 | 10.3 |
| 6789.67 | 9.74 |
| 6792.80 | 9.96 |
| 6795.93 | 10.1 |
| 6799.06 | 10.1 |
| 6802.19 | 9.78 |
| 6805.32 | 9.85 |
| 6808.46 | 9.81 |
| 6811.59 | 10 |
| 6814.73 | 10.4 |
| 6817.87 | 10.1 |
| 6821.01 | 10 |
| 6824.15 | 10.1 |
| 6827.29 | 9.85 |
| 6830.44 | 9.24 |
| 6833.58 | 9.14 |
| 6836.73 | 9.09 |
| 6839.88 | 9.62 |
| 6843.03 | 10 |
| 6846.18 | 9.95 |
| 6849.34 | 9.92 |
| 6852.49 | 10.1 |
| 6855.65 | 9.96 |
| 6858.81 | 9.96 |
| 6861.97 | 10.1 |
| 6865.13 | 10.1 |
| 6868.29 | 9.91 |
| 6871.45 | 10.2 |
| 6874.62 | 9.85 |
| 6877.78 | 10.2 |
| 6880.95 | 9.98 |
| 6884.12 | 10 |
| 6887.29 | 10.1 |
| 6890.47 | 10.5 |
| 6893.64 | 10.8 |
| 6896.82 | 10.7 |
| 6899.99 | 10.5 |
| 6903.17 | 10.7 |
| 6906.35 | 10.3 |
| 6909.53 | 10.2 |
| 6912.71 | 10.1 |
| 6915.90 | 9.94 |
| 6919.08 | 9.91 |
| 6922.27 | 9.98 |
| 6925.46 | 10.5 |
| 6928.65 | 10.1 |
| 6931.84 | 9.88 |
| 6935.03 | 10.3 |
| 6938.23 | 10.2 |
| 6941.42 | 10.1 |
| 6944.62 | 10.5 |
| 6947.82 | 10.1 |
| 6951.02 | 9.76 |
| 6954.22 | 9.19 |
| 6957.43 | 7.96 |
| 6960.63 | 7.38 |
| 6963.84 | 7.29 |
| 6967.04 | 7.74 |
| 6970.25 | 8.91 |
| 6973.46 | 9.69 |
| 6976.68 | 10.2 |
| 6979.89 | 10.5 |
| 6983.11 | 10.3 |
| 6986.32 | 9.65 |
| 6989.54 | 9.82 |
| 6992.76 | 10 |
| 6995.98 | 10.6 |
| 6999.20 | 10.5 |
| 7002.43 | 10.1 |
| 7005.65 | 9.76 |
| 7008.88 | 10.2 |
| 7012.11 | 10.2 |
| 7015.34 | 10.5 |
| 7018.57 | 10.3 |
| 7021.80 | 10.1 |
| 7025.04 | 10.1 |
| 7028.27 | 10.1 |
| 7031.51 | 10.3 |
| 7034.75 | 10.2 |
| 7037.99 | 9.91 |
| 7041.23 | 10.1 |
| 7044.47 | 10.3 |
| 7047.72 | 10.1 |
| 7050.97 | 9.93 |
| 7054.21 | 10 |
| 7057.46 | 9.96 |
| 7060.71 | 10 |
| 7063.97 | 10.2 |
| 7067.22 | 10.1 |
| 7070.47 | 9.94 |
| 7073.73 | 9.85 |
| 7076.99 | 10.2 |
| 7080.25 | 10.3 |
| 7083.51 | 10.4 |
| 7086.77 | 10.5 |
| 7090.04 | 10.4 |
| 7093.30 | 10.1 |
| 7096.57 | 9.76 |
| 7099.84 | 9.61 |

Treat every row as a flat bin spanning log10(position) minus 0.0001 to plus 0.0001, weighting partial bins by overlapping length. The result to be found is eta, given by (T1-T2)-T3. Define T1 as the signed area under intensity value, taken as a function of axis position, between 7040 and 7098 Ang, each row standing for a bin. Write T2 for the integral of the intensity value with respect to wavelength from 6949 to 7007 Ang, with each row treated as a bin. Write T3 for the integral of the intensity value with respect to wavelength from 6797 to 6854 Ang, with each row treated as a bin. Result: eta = -520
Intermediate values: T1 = 587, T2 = 546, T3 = 561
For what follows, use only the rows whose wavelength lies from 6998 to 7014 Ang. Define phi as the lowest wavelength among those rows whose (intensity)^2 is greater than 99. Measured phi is 6999.20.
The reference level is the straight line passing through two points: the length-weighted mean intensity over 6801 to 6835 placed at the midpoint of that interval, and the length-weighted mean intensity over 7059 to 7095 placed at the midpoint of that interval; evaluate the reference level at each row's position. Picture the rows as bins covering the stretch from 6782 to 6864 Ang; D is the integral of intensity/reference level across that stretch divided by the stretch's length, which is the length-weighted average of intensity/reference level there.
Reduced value 1.01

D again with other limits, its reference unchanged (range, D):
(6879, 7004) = 0.99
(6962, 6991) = 0.93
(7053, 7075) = 0.98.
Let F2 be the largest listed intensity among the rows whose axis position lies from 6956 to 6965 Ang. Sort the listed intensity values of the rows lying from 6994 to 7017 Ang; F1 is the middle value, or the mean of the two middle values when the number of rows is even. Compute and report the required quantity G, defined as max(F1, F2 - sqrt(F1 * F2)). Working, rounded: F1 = 10.2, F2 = 7.96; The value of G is 10.2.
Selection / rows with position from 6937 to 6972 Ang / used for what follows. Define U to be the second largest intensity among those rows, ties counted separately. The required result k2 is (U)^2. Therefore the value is 104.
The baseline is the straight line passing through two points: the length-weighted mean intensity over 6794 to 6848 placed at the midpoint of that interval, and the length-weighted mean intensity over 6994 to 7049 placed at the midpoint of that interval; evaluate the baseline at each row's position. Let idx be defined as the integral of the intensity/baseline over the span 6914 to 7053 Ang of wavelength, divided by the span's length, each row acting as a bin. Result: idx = 0.97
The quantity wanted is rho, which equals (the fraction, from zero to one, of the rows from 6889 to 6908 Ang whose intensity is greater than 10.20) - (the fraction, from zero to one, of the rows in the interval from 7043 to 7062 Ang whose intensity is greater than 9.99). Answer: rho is 0.33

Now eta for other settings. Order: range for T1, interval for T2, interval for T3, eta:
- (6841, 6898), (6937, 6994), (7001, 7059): -546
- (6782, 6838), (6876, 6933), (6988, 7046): -619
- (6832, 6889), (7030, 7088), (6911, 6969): -574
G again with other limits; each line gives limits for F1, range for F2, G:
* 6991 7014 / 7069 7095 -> 10.2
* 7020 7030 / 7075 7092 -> 10.1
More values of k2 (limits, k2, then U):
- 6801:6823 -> 102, 10.1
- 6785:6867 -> 106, 10.3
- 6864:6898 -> 114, 10.7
